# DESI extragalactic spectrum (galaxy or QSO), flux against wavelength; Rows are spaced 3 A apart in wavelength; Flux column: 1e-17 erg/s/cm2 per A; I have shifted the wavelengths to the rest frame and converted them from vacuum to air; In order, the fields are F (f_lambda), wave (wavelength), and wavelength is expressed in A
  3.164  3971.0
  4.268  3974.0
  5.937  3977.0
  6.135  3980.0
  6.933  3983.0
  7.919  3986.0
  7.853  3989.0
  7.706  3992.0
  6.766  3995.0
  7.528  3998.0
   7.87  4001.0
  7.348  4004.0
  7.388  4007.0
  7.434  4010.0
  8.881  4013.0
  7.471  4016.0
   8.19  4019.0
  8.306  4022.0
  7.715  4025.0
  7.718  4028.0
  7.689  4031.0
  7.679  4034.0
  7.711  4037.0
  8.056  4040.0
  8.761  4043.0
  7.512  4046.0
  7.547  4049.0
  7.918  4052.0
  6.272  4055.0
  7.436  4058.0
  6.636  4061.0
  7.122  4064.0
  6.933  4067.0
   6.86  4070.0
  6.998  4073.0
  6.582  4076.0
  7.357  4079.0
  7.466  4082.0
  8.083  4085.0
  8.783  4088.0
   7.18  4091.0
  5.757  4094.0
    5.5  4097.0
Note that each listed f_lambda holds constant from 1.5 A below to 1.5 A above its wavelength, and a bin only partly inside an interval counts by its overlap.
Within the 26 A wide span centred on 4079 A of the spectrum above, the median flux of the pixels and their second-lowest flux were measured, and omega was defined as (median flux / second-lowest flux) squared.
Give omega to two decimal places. 1.10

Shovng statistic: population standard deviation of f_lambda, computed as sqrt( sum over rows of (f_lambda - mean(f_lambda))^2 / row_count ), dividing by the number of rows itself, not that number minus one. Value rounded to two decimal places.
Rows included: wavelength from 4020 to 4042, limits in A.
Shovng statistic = 0.23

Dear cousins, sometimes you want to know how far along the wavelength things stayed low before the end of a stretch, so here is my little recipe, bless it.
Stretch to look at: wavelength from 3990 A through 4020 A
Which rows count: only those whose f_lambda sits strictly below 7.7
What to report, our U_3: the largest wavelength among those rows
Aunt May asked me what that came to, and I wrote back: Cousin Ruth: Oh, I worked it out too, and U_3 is 4016.0 A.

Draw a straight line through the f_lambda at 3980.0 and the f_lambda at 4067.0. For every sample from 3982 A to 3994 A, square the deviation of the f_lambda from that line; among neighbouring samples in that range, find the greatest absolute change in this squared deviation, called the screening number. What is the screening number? 2.4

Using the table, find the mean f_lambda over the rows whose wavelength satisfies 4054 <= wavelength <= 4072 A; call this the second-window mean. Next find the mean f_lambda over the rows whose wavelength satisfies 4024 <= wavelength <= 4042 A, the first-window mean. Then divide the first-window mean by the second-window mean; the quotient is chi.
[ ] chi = 1.13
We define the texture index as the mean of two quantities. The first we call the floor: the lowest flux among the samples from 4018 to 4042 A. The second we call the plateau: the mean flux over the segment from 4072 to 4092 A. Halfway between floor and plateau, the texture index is 7.6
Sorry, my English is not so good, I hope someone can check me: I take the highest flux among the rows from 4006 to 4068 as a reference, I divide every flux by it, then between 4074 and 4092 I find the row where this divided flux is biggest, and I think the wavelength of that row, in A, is 4088.0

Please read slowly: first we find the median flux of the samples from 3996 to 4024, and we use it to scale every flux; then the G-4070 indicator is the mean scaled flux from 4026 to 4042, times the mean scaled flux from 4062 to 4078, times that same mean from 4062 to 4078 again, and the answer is 0.87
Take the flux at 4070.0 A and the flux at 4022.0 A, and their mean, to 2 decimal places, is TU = 7.58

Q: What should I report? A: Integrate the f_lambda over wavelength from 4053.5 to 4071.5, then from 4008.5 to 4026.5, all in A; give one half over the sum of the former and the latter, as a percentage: 0.187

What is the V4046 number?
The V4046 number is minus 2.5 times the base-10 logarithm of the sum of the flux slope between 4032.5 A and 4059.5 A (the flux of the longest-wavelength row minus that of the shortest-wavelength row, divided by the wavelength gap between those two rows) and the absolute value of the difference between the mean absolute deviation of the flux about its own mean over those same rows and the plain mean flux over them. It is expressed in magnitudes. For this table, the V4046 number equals -2.15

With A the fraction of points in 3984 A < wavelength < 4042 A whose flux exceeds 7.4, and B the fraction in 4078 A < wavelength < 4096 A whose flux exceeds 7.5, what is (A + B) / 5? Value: 0.235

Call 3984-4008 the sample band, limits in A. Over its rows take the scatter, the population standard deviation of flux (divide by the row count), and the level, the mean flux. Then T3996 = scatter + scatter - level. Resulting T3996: -6.8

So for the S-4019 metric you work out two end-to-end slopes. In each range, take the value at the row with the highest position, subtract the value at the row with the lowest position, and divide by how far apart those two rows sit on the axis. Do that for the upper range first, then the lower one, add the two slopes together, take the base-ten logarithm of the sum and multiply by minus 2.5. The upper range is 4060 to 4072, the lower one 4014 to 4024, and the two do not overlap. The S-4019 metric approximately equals 2.0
